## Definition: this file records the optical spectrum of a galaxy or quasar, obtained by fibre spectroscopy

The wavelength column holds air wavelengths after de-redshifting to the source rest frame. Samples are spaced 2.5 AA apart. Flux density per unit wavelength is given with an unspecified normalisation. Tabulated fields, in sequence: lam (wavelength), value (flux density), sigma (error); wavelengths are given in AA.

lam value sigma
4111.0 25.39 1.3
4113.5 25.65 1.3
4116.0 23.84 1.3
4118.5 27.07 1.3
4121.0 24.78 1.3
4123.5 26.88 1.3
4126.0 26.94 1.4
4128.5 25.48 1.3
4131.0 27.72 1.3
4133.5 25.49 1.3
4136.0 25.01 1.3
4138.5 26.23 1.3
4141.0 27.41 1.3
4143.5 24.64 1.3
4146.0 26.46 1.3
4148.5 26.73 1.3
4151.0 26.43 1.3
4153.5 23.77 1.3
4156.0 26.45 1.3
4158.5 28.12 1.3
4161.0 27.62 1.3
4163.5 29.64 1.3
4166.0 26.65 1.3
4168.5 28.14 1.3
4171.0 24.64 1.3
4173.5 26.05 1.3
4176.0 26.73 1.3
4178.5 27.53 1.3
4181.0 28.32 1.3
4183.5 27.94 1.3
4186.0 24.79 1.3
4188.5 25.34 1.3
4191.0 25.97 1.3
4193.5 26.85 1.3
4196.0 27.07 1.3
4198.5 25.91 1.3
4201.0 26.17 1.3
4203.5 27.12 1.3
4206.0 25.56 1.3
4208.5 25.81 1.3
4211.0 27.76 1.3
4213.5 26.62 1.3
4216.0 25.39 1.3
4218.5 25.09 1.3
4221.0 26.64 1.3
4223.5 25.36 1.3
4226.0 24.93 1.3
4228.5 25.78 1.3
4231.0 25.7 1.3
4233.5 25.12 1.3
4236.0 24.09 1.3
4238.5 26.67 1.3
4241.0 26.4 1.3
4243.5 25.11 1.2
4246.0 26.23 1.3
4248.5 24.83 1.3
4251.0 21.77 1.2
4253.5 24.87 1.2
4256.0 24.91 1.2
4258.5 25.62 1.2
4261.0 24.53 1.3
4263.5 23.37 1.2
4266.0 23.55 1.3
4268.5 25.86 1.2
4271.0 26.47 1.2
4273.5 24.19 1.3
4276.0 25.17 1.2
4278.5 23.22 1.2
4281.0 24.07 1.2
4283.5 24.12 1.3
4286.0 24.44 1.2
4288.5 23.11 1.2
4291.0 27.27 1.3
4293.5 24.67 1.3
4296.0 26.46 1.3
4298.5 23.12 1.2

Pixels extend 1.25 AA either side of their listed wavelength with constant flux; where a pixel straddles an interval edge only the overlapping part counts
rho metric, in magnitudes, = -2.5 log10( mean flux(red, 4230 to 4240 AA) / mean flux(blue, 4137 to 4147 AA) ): 0.03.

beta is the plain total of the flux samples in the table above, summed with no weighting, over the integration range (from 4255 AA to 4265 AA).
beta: 98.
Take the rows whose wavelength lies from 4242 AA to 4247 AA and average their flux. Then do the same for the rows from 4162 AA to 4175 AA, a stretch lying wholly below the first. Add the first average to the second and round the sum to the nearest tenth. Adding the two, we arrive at 52.7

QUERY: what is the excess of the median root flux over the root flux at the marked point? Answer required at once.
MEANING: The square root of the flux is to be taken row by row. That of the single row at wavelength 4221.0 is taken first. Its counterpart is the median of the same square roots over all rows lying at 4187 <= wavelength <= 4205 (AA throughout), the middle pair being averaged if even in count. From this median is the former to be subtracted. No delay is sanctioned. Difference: -0.05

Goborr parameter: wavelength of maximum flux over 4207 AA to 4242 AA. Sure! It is 4211.0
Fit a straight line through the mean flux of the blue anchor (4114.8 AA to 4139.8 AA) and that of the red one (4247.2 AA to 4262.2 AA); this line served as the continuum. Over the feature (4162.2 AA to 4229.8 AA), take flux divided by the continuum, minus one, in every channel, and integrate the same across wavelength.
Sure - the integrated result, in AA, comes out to 3.5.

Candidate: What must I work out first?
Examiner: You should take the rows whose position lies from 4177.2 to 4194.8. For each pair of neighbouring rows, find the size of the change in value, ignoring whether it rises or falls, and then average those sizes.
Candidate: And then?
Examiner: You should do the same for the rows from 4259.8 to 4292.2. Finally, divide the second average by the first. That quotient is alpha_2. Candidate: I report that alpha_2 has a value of 1.27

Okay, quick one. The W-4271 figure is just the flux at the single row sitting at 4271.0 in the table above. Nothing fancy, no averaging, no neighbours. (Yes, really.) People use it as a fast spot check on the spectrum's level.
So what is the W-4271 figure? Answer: 26.47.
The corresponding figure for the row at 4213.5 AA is 26.62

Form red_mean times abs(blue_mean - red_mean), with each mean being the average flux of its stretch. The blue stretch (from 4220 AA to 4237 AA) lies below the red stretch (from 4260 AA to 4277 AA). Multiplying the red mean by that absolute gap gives 16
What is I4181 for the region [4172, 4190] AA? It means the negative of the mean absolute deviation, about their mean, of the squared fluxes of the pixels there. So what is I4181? -58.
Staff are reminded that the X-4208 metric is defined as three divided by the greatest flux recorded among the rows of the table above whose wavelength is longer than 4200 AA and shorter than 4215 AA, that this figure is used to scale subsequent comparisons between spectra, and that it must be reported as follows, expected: 0.108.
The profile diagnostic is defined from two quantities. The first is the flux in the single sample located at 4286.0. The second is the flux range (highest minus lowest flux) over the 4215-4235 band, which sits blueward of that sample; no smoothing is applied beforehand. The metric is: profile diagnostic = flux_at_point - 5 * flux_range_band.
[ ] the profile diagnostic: 15.9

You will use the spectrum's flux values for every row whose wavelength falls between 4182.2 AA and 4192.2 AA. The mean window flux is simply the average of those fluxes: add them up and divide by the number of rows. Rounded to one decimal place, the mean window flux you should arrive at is 26.0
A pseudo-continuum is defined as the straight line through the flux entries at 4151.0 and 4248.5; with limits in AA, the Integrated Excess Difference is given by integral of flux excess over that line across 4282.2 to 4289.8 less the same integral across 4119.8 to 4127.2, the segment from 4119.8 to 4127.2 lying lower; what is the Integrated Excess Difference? 2.7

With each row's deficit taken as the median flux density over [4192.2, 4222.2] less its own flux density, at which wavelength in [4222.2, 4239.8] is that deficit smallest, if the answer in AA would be 4238.5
